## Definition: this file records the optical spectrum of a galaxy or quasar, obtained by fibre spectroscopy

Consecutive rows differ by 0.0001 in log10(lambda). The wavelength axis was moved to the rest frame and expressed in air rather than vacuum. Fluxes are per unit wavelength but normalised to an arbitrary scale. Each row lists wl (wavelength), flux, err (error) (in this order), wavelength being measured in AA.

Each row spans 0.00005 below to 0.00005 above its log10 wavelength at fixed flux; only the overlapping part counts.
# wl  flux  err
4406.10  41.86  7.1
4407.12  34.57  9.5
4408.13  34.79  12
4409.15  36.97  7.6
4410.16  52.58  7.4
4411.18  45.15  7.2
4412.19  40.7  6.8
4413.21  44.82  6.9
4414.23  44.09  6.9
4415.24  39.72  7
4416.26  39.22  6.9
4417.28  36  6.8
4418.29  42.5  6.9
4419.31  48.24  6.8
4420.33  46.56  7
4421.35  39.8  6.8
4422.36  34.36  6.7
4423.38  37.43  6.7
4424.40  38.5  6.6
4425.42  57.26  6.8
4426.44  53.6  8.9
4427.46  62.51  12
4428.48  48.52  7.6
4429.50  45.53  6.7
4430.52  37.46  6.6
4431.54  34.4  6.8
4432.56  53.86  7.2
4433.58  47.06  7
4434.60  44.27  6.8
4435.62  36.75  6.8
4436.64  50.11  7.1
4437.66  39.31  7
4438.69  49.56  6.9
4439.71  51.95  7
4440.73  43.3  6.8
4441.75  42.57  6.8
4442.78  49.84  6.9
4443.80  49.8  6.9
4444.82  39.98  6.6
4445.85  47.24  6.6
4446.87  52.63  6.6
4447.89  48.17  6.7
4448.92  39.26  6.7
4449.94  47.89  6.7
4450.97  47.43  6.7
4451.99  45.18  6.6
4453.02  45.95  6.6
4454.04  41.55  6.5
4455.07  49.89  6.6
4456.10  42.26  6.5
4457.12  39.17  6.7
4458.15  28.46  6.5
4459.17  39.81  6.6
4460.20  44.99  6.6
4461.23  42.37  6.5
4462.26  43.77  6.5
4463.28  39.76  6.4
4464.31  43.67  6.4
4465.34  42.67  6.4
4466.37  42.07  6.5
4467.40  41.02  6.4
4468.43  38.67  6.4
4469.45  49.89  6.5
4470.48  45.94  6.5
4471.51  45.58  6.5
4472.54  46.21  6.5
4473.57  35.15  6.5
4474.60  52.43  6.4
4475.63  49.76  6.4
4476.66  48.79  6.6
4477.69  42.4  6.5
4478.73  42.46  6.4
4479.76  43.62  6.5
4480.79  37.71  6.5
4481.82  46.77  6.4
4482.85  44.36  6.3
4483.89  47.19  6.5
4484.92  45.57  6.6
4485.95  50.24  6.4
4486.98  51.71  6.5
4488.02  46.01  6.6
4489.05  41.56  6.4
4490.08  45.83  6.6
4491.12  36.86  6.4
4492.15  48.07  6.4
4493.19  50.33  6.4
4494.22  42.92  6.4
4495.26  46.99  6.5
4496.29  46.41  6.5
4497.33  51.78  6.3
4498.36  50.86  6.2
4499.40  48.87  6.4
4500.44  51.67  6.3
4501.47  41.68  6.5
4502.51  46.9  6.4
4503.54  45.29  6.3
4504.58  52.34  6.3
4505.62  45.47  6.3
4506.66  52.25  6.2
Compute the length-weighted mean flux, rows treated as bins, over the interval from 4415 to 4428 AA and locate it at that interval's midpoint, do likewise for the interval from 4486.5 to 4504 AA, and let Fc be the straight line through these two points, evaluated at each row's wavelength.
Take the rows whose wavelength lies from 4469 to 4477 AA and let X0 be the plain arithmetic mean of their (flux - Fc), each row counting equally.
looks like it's 0.7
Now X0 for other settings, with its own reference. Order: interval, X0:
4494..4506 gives 0.8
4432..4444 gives 1.6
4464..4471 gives -2.4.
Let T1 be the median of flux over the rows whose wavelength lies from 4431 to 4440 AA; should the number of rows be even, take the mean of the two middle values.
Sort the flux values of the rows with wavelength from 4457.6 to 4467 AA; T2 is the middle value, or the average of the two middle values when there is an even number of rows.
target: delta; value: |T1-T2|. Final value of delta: 4.7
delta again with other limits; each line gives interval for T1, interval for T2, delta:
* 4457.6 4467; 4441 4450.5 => 5.5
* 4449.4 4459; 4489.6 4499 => 1.8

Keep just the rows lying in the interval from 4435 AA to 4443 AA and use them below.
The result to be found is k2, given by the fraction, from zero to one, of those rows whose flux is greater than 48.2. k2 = 0.5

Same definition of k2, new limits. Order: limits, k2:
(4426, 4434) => 0.5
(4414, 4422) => 0.1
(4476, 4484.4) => 0.1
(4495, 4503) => 0.5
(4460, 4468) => 0.0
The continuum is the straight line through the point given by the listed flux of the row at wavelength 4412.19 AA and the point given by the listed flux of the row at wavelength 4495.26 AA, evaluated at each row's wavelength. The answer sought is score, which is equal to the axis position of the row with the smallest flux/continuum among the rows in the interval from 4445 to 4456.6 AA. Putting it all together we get 4448.92 AA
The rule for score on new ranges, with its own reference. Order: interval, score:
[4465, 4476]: 4473.57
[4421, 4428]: 4422.36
